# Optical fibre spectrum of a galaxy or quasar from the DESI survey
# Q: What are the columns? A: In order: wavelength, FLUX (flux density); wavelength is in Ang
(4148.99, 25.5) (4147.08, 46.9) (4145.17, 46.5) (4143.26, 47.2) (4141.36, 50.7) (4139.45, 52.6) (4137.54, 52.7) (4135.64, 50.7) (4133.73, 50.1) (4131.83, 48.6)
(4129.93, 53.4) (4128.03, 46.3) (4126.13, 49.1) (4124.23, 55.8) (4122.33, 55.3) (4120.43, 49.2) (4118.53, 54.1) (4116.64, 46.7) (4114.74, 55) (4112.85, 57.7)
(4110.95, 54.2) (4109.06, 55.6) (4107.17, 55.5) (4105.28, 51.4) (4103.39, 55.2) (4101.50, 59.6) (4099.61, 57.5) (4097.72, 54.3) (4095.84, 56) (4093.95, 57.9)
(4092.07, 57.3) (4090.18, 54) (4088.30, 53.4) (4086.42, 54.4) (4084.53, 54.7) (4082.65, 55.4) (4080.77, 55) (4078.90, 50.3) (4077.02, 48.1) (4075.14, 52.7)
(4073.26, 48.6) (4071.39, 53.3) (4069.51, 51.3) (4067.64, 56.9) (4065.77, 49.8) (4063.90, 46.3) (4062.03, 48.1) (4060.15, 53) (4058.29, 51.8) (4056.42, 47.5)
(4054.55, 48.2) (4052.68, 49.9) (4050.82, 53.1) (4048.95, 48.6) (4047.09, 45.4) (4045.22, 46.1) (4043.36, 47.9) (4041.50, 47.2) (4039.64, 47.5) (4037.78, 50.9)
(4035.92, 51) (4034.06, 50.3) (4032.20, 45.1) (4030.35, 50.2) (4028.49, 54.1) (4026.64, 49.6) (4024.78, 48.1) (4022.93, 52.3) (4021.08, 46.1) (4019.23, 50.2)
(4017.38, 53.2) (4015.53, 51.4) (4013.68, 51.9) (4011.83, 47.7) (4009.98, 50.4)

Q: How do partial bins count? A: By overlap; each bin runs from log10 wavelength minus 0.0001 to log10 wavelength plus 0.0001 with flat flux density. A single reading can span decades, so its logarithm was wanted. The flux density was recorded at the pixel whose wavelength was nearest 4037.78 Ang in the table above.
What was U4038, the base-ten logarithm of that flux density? 1.71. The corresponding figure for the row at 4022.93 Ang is 1.72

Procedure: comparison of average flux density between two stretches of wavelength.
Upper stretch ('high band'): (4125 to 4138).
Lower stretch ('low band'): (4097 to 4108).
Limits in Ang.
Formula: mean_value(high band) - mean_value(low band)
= -5.5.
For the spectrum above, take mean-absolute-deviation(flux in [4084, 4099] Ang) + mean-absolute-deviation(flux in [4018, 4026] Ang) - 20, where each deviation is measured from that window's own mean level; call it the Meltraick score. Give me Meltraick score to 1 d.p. -16.6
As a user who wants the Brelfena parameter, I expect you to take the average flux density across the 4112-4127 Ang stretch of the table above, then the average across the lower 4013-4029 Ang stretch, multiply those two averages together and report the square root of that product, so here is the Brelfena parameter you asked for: 51.8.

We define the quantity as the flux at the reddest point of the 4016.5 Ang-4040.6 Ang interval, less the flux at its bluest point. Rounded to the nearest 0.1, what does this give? -5.7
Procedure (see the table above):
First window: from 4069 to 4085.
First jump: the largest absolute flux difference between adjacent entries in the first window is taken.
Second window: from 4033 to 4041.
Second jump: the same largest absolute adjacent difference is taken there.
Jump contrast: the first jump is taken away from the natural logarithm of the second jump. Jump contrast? -3.5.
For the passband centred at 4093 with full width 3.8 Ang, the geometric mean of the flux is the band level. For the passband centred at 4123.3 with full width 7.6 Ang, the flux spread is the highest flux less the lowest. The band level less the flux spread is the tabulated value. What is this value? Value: 51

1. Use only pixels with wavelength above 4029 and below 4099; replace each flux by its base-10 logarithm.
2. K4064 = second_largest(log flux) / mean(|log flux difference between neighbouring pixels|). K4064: 80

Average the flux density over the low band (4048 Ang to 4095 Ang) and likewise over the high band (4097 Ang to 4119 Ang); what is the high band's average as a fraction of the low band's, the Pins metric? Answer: 1.053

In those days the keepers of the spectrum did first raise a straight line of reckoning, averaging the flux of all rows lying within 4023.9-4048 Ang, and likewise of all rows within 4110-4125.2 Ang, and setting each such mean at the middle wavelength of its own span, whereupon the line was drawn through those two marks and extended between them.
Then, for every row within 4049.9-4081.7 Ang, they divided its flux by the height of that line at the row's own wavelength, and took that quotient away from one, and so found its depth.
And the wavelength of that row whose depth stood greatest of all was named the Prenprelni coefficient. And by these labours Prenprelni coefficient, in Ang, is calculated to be 4063.90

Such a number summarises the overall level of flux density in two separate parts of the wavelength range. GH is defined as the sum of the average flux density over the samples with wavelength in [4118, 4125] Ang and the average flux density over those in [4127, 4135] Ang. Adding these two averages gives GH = 103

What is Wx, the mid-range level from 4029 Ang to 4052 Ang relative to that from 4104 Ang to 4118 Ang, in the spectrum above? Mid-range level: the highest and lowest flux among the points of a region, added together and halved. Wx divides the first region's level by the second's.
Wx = 0.94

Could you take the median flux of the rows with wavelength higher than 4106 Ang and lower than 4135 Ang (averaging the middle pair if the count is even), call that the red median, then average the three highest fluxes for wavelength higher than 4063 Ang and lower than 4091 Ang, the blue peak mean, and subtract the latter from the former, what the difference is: -1.7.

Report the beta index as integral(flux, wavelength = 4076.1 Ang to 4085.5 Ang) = 495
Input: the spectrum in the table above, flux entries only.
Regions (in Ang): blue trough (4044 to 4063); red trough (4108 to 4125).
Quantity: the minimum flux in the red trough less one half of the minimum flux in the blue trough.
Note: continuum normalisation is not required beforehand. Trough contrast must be 24.0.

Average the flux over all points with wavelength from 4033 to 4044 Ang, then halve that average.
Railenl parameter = 24.6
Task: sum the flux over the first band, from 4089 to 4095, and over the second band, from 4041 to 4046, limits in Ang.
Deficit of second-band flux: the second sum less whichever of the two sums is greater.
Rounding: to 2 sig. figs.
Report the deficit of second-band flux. -28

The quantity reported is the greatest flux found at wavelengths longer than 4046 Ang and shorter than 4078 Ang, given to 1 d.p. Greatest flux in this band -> 56.9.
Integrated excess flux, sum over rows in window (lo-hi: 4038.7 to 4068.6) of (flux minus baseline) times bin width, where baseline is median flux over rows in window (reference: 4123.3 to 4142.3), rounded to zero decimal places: -45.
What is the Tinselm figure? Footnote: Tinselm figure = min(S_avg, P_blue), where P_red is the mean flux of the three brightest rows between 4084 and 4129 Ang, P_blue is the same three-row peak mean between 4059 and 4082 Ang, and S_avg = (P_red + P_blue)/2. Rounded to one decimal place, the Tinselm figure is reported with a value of 55.1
